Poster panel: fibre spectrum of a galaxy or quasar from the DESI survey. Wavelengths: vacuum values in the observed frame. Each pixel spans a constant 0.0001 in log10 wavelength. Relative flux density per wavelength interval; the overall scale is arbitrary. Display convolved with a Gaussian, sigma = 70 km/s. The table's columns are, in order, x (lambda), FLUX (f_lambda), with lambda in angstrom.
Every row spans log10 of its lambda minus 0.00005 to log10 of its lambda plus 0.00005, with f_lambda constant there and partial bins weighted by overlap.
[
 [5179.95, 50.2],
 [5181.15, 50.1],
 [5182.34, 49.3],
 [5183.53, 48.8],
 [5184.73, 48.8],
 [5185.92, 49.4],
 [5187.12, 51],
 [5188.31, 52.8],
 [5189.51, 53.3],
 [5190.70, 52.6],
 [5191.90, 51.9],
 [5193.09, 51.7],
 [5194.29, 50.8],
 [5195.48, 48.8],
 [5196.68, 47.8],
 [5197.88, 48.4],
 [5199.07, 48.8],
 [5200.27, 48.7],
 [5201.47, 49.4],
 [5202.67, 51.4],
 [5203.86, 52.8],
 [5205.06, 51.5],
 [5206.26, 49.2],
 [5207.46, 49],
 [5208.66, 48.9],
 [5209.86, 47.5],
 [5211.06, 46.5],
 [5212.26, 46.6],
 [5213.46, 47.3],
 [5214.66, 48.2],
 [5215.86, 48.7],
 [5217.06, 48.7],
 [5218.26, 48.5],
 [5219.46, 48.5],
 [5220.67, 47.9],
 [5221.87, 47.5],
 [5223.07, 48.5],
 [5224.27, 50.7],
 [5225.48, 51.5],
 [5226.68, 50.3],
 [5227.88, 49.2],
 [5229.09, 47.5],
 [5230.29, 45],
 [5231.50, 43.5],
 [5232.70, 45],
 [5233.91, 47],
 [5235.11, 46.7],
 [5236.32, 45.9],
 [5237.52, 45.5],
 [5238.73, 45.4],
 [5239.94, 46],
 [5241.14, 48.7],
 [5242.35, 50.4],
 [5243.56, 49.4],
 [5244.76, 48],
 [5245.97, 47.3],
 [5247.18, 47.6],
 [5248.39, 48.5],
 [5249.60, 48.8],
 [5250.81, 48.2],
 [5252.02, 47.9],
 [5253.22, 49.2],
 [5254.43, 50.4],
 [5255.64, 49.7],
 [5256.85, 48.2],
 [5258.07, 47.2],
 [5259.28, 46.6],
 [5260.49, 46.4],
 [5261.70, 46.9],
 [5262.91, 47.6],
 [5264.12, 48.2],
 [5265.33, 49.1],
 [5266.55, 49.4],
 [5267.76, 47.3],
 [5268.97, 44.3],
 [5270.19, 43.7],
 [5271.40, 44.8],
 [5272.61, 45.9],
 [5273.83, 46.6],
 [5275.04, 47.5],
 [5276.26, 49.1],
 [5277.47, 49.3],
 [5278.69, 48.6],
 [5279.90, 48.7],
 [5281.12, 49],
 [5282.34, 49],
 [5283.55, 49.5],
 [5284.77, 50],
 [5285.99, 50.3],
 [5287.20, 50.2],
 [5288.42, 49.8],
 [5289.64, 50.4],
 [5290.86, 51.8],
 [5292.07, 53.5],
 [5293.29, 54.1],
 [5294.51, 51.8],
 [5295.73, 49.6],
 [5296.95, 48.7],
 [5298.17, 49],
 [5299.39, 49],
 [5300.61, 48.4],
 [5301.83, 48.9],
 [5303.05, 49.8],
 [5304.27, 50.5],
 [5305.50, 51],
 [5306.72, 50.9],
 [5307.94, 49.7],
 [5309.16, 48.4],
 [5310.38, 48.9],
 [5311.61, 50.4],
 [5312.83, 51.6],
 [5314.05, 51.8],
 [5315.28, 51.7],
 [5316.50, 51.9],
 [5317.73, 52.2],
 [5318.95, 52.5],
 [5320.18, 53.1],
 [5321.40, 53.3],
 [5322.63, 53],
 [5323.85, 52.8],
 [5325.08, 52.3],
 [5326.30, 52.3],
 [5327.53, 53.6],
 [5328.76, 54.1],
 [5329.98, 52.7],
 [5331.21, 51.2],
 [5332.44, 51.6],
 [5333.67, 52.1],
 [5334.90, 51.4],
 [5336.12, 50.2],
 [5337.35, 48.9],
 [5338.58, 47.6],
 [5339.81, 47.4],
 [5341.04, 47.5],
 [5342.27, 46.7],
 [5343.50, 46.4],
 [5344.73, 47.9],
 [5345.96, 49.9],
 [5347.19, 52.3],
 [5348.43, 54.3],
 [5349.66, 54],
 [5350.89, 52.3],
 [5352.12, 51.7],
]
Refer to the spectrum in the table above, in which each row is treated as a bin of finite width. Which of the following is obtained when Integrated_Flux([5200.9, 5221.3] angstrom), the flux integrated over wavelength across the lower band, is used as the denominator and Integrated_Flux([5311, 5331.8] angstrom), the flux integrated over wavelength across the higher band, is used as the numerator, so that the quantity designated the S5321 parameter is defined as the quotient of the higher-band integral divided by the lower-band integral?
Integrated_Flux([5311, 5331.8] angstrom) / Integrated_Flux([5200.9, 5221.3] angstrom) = 1.09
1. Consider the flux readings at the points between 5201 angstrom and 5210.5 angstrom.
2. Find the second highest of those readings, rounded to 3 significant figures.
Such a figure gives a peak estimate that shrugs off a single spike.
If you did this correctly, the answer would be 51.5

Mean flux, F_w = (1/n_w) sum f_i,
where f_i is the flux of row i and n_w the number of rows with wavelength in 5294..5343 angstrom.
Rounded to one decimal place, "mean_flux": 50.7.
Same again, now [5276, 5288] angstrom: 49.4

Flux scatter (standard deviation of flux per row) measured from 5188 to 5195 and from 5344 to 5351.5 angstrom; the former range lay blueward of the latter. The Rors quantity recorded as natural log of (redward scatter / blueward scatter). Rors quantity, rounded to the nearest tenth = 1.0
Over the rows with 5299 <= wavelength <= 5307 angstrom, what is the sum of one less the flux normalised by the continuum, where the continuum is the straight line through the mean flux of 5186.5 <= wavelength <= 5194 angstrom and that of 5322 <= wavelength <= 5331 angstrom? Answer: 0.40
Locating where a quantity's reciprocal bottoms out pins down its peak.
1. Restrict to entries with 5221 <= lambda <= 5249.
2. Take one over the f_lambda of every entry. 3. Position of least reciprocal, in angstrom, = 5225.48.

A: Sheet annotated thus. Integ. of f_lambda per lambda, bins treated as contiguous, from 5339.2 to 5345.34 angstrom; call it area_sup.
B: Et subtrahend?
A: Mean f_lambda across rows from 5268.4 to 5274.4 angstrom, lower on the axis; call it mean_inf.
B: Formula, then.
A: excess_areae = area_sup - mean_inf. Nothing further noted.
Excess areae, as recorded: 245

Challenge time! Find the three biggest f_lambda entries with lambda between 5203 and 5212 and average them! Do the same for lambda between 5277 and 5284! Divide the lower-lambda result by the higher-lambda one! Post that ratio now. 1.04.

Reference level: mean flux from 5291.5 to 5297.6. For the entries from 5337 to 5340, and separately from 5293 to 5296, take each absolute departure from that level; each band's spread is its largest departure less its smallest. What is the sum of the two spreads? 3.8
